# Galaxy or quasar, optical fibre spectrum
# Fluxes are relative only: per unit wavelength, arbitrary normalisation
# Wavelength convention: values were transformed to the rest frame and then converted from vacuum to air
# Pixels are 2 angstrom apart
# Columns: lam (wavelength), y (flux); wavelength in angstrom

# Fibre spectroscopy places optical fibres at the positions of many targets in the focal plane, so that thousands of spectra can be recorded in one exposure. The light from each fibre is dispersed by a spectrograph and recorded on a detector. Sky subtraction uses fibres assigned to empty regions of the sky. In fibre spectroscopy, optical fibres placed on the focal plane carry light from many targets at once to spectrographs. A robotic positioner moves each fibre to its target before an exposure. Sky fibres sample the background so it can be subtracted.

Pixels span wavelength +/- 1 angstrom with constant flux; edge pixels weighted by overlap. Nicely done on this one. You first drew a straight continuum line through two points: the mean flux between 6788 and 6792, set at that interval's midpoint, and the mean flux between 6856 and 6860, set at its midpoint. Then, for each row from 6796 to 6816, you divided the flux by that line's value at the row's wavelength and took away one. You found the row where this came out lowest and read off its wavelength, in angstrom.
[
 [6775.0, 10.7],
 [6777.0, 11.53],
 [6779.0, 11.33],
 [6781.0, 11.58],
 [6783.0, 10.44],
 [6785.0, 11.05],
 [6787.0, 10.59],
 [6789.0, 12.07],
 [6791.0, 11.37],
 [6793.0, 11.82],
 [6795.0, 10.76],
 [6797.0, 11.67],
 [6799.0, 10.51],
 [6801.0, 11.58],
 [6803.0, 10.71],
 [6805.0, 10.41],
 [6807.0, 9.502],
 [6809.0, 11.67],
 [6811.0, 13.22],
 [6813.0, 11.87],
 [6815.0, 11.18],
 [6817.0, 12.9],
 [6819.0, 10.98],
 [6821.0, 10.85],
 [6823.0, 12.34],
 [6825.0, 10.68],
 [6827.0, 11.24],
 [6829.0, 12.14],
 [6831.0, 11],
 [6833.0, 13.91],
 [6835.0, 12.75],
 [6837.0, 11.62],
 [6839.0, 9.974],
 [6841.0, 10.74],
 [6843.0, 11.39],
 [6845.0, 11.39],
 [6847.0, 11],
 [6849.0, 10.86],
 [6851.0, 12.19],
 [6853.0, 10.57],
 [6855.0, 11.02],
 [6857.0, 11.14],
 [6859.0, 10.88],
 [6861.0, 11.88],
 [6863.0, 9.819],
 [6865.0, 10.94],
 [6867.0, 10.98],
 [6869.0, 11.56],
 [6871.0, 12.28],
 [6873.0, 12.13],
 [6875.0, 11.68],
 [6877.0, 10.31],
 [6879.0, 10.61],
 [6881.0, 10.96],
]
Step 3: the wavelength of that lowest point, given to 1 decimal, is 6807.0 angstrom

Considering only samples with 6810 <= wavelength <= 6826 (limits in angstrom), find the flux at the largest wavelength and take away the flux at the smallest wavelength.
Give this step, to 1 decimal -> -2.5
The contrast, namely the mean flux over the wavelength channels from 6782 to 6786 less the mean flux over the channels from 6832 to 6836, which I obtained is -2.6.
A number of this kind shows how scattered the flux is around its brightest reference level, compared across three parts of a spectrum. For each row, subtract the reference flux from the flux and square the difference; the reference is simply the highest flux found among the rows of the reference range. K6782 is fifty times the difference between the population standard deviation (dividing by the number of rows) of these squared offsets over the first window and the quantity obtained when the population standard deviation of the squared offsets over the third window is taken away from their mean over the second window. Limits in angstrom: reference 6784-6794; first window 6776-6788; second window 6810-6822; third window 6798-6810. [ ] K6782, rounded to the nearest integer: 108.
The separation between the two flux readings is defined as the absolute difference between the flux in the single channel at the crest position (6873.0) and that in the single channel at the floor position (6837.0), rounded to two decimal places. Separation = 0.51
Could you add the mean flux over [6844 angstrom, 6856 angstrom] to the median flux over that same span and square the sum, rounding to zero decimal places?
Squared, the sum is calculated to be 492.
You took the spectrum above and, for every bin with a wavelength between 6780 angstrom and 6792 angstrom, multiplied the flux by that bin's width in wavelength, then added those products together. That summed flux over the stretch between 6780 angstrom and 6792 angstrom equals 134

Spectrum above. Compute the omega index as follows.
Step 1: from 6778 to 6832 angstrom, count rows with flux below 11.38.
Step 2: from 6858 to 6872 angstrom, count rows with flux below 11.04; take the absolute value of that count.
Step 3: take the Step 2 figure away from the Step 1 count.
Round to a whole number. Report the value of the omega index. 12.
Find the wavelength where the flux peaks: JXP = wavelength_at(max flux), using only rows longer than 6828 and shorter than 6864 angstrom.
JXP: 6833.0 angstrom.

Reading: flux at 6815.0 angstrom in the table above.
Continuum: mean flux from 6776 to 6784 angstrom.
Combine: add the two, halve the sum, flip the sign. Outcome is -11.2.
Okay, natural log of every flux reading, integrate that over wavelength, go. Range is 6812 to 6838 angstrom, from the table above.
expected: 64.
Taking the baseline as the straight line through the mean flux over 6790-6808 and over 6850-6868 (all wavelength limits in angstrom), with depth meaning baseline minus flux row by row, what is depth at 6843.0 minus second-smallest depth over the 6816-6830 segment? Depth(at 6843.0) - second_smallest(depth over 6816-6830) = 0.99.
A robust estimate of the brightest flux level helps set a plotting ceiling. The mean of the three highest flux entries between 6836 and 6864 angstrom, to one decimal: 11.9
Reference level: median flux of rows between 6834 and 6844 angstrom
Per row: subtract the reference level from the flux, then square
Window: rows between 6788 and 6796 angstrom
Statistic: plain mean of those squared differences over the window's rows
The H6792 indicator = 0.26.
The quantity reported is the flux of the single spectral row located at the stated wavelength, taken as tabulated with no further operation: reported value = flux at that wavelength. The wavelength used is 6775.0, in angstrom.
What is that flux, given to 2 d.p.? 10.70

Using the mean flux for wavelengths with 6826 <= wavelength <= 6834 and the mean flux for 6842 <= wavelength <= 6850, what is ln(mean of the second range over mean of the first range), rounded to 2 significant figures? -0.079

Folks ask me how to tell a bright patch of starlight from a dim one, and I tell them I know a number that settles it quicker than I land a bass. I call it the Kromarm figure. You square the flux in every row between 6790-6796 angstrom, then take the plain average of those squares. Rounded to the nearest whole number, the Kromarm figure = 128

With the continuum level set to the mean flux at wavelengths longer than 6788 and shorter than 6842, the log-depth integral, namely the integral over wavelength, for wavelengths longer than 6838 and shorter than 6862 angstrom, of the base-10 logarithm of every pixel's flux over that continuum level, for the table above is -0.361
